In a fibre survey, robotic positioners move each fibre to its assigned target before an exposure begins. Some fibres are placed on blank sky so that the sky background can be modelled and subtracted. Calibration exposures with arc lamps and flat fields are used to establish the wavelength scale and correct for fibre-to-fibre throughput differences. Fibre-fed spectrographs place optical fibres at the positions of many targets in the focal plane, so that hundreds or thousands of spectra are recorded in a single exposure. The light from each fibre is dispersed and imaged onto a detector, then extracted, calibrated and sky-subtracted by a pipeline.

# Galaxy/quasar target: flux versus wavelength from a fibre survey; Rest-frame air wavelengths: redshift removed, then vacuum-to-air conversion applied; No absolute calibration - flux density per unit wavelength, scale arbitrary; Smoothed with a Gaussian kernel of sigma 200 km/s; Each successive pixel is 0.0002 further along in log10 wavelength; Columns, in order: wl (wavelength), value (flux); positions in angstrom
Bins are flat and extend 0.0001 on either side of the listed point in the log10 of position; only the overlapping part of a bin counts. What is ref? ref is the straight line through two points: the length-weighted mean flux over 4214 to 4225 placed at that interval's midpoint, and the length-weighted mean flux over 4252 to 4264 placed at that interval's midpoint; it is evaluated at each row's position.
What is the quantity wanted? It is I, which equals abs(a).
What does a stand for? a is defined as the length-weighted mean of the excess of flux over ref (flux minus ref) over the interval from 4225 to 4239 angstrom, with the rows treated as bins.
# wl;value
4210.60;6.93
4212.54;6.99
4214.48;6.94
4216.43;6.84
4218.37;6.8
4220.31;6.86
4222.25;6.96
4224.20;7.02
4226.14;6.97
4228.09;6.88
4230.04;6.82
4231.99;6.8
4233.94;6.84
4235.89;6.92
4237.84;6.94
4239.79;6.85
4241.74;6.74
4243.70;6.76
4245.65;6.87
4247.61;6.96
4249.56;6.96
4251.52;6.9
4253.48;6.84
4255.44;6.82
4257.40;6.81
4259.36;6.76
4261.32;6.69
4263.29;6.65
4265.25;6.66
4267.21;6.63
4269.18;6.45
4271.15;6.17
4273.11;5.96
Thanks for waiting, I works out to 0.028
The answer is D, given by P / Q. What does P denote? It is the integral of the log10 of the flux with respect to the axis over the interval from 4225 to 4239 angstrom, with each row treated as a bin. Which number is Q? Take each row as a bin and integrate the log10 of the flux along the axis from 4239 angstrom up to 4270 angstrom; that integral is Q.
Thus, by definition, 0.5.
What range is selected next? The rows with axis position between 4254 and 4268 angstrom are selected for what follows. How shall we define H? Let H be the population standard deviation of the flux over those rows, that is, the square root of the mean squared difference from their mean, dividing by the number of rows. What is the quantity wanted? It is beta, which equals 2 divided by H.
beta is 27.5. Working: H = 0.073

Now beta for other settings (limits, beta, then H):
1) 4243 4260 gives 28.0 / 0.071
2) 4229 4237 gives 43.9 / 0.046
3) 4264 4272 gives 10.3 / 0.195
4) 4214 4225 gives 26.3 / 0.076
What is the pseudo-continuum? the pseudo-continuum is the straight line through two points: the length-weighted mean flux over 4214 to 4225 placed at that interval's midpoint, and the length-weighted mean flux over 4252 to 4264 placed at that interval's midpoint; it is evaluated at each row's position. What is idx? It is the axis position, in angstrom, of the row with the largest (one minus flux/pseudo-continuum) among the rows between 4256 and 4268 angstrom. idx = 4267.21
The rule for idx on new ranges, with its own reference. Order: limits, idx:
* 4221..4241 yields 4231.99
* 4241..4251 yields 4241.74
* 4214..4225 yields 4218.37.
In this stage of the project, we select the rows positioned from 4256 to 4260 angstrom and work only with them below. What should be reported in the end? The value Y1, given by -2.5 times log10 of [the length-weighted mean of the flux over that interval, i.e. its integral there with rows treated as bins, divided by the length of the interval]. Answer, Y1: -2.08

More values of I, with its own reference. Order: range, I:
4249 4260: 0.069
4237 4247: 0.015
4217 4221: 0.070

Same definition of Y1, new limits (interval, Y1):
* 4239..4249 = -2.09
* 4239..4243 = -2.08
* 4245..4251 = -2.10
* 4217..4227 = -2.10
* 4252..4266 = -2.07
